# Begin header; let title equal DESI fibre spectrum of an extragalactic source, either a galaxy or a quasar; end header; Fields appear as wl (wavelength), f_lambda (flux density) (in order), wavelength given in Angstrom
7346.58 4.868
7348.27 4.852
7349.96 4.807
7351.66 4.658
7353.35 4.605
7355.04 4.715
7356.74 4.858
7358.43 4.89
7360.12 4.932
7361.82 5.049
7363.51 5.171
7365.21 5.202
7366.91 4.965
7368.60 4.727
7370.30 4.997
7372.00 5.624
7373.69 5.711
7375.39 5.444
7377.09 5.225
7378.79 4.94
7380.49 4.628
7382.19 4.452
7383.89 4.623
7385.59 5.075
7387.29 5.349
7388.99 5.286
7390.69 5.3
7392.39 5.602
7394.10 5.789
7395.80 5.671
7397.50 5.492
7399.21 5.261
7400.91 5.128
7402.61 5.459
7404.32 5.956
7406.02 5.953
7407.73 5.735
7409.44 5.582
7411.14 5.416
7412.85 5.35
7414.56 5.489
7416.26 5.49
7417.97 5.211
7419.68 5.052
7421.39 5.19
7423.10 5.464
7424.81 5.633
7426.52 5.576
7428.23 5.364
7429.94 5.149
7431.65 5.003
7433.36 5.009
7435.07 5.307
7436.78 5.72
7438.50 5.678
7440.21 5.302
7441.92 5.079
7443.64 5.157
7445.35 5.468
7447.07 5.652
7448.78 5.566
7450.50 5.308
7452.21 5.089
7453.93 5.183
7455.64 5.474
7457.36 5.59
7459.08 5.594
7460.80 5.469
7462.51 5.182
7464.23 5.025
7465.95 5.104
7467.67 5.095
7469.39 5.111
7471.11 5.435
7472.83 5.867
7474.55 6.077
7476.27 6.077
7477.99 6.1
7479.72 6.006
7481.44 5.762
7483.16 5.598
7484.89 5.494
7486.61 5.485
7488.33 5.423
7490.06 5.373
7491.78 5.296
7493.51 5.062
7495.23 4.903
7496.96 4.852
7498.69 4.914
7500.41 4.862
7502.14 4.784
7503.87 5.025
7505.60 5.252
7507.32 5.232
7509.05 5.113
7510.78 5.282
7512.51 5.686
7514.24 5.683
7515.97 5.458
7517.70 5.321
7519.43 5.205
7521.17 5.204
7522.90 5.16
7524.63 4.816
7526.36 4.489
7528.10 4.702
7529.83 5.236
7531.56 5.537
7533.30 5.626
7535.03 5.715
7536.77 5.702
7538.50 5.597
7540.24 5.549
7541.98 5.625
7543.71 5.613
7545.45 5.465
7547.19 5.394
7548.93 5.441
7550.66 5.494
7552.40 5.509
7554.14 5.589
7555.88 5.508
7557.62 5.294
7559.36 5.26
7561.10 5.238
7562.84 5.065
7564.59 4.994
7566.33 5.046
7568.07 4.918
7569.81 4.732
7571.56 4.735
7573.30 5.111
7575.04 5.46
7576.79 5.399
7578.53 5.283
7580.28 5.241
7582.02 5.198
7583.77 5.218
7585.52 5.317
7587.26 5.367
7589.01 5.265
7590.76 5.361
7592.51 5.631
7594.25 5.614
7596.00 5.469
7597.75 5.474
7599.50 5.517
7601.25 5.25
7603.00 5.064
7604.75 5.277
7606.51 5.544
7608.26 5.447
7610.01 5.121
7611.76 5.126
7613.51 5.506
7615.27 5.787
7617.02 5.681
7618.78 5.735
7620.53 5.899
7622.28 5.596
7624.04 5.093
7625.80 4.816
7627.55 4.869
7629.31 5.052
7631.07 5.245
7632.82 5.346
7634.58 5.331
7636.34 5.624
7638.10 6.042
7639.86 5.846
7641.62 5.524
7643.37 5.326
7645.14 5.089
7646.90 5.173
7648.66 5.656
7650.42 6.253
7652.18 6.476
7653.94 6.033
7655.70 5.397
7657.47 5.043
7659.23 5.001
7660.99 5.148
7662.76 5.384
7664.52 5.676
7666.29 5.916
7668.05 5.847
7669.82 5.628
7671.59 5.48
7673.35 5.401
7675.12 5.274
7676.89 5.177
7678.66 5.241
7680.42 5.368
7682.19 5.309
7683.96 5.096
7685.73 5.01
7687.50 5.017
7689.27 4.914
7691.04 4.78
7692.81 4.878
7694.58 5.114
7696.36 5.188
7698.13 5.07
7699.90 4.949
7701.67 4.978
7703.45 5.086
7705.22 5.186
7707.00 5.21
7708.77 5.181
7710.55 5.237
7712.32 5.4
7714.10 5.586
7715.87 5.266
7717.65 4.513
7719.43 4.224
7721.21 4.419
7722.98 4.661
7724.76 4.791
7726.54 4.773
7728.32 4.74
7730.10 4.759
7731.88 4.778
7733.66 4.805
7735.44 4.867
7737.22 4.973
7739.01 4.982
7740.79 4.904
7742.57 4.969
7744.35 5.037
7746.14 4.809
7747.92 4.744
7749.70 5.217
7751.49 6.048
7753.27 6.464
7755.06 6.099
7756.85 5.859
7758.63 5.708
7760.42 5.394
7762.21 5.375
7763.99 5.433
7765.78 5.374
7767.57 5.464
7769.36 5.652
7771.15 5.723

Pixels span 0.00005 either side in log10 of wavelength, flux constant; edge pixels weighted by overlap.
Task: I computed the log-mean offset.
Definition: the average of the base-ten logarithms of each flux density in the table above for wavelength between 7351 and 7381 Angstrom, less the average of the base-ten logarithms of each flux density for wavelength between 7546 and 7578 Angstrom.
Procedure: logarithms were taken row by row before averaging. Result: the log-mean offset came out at -0.02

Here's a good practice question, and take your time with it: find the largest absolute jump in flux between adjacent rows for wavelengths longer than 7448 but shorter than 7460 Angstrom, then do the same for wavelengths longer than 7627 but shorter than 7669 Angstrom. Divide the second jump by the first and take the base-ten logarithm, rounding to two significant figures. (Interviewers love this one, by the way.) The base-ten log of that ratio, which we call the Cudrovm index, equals 0.34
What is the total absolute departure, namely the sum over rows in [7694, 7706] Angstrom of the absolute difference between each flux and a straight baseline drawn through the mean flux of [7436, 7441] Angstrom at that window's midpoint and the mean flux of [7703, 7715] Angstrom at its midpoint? 1.4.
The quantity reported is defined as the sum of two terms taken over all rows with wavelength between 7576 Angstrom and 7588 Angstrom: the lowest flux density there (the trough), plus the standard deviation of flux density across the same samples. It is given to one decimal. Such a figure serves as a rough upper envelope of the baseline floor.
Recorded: 5.3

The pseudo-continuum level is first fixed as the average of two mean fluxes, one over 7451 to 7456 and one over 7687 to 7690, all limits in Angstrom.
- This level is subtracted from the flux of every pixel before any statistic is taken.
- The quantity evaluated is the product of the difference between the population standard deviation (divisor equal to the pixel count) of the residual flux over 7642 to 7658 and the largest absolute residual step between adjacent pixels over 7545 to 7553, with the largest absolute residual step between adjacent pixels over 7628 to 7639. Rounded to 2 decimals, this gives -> 0.18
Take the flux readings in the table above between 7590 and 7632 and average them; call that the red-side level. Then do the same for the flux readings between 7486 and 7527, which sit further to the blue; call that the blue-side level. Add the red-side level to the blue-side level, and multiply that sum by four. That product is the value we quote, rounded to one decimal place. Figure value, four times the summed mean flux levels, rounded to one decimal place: 42.2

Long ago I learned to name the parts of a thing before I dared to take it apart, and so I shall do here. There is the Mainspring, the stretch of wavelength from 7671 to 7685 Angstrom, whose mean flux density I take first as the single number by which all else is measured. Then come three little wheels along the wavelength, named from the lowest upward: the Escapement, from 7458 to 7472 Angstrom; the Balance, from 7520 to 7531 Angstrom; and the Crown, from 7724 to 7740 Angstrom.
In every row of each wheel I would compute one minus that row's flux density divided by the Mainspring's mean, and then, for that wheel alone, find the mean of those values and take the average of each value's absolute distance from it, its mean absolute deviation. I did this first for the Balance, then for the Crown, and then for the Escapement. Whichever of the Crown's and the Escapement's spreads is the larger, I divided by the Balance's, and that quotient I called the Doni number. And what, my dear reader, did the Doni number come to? 0.7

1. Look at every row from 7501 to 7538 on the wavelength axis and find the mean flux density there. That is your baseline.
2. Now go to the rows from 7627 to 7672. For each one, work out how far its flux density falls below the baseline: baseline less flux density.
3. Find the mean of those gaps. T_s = -0.27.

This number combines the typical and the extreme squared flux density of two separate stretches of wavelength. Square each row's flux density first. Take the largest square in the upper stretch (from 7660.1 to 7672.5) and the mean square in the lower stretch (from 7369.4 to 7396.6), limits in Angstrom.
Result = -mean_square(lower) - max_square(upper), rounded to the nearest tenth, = -62.5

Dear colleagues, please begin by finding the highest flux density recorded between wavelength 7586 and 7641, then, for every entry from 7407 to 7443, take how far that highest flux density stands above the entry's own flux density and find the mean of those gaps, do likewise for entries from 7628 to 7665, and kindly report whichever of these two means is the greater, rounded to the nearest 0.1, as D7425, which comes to 0.7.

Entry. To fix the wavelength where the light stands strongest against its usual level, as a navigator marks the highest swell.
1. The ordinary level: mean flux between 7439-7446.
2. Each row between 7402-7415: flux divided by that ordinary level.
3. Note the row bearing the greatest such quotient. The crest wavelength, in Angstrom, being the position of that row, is 7404.32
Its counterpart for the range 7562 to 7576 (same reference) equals 7575.04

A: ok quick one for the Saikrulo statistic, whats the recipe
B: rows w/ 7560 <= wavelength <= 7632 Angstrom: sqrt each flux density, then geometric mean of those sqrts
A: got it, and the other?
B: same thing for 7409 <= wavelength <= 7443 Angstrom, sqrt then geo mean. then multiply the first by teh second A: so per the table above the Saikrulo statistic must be 5.31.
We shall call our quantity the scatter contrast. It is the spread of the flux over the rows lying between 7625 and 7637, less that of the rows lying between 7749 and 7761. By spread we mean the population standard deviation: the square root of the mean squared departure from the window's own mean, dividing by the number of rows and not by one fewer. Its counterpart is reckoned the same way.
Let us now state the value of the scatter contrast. -0.13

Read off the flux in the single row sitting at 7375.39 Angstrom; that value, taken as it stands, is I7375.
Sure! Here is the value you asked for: 5.444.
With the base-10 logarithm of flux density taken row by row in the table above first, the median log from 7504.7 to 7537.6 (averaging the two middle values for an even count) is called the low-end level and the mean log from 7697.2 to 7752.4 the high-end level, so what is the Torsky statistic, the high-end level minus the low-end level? -0.025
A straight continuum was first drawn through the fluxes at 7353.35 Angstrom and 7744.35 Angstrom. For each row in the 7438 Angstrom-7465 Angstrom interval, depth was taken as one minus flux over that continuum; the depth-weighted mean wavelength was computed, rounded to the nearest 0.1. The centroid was 7450.9 Angstrom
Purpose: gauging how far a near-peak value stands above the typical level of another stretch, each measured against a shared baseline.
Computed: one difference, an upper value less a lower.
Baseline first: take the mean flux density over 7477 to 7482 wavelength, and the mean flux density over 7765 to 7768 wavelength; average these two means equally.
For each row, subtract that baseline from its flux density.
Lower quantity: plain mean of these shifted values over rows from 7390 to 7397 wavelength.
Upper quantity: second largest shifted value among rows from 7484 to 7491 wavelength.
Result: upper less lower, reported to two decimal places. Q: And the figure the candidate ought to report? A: -0.11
